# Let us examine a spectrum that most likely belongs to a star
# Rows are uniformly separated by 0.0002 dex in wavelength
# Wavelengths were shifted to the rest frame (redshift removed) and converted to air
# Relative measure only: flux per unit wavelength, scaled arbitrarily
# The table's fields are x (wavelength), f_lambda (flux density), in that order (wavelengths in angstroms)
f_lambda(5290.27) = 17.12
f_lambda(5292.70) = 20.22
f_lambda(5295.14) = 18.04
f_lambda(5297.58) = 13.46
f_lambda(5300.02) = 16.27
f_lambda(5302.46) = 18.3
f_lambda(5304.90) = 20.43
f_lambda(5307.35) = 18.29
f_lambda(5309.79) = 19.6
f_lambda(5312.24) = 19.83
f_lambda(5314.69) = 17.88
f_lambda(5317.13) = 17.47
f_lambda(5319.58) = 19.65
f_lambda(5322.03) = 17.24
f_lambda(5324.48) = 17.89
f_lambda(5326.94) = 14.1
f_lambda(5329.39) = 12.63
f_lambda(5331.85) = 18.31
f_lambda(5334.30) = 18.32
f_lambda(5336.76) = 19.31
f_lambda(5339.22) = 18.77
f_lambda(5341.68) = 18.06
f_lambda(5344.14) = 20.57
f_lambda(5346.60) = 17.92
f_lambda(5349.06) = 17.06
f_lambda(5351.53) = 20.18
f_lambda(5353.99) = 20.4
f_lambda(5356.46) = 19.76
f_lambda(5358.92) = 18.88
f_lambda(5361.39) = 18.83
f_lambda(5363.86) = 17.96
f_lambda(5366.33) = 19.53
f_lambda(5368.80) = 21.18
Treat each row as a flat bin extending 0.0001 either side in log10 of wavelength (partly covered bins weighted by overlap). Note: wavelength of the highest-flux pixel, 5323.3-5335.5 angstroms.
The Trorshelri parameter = 5334.30 angstroms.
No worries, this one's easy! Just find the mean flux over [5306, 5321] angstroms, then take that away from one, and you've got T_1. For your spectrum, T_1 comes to -17.8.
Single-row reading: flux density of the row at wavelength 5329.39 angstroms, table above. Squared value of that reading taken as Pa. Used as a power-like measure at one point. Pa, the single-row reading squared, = 160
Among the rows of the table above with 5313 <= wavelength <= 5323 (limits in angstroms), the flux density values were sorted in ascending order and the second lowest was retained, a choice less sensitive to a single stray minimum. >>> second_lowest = 17.47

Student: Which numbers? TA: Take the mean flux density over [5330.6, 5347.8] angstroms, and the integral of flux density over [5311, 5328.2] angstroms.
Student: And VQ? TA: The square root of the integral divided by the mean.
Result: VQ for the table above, 4.03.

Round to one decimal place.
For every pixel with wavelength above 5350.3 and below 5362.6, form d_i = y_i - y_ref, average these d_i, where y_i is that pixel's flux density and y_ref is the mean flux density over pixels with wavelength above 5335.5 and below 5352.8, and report 0.8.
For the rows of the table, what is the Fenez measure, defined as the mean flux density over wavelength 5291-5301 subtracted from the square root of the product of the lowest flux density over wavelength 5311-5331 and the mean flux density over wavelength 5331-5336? -1.8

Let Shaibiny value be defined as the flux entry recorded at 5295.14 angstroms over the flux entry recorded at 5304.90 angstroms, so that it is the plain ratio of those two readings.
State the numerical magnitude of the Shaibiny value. 0.88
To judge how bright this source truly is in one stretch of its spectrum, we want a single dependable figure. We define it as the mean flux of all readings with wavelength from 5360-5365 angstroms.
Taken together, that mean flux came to 18.4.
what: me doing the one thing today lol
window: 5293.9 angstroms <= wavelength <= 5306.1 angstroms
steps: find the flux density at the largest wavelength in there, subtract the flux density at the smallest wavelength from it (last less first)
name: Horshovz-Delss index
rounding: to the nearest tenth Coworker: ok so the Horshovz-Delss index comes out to 2.4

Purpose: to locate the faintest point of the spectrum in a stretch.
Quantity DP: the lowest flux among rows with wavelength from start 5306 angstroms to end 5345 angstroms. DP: 12.63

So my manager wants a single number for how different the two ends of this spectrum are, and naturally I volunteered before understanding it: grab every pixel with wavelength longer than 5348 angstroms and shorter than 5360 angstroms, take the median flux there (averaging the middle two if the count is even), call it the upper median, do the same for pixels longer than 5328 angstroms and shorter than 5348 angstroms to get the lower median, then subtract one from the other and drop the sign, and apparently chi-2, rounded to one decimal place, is 1.4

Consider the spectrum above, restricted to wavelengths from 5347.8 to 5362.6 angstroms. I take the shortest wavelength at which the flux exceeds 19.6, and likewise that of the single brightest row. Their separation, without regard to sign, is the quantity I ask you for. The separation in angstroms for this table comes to 2.5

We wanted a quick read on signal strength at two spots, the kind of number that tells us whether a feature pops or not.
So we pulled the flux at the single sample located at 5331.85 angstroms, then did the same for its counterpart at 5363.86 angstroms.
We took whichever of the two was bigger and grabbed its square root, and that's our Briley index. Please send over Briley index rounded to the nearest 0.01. 4.28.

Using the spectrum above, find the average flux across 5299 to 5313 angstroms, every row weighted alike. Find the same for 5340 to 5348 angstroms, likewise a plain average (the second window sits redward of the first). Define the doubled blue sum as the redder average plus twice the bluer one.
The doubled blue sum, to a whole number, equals 56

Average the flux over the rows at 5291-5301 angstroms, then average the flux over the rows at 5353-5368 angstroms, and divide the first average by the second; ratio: 0.884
